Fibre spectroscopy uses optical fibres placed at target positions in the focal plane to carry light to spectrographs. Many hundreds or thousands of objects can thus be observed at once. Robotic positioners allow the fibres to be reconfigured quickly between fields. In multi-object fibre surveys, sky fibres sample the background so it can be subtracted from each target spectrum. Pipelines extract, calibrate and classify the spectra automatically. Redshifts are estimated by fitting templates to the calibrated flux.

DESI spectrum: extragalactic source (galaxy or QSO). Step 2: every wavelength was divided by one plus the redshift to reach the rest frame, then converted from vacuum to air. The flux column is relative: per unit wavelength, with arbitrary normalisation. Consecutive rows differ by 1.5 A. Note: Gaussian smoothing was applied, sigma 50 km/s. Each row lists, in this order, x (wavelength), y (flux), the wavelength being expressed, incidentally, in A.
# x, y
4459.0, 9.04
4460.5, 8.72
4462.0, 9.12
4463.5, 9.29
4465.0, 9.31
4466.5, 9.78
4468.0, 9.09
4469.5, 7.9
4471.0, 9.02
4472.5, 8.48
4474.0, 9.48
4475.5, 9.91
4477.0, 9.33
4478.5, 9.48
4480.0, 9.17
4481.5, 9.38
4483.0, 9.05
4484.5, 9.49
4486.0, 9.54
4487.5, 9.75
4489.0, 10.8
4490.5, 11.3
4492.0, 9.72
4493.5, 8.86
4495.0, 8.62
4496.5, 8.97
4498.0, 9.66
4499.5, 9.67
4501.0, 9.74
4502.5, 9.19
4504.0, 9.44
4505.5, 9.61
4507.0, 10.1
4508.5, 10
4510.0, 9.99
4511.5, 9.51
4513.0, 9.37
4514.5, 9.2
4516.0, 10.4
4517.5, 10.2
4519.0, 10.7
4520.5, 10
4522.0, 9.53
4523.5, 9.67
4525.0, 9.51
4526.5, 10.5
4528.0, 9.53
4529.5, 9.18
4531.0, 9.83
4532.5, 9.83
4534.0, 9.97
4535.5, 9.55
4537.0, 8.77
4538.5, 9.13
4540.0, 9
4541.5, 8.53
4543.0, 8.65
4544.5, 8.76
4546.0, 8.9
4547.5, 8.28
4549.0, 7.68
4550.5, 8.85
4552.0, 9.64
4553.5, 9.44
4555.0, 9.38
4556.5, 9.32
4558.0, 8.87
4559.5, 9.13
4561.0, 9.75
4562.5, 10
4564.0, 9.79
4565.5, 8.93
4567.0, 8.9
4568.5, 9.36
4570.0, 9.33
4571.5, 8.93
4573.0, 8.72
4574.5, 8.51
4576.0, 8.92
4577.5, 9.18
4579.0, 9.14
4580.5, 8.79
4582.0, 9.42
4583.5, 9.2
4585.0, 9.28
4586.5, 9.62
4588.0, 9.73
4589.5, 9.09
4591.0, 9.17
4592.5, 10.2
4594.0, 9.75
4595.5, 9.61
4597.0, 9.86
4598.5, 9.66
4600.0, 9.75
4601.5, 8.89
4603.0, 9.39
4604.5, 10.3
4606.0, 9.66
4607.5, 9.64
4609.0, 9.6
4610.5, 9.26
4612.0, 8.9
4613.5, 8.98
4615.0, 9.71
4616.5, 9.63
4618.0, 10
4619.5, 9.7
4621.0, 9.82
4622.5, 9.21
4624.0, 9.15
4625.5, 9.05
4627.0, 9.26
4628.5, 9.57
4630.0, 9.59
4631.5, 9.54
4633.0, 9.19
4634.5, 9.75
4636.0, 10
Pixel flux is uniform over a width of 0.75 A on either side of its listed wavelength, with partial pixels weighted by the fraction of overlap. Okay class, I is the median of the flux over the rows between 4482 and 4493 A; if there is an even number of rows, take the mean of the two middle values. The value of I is 9.7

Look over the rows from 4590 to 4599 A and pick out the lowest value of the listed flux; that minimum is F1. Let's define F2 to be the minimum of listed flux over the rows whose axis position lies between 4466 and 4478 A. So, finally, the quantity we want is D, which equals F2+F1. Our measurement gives 17.1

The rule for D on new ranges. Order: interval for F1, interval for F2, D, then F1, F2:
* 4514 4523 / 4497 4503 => 18.4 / 9.2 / 9.19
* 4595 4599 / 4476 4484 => 18.7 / 9.61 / 9.05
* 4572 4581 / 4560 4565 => 18.3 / 8.51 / 9.75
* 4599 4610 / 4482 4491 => 17.9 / 8.89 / 9.05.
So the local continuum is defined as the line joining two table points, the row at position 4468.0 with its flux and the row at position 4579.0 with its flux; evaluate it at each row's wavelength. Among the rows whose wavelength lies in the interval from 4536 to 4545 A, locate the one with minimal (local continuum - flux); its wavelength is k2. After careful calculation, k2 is 4538.5 A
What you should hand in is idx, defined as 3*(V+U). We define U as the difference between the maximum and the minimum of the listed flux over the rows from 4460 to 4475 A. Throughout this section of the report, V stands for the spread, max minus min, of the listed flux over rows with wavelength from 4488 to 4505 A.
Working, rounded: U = 1.9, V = 2.7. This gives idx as 14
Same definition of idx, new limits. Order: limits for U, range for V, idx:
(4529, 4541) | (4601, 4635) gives 8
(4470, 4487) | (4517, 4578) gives 13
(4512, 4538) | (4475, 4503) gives 14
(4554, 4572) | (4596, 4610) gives 8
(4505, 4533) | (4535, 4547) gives 8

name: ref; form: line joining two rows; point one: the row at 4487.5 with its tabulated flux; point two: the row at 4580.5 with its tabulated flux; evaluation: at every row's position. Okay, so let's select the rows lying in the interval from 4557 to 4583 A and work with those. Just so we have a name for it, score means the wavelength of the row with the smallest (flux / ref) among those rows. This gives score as 4574.5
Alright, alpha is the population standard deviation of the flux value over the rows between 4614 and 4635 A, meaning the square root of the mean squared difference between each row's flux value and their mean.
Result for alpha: 0.28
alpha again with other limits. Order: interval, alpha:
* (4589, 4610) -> 0.37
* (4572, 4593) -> 0.42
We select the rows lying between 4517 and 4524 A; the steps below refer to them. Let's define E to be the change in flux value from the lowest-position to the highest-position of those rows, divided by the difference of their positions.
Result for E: -0.09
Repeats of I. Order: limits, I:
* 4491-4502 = 9.7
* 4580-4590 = 9.3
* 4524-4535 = 9.8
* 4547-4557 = 9.3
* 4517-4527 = 10.0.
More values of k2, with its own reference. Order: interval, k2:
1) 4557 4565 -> 4562.5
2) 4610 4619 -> 4618.0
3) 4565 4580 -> 4568.5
